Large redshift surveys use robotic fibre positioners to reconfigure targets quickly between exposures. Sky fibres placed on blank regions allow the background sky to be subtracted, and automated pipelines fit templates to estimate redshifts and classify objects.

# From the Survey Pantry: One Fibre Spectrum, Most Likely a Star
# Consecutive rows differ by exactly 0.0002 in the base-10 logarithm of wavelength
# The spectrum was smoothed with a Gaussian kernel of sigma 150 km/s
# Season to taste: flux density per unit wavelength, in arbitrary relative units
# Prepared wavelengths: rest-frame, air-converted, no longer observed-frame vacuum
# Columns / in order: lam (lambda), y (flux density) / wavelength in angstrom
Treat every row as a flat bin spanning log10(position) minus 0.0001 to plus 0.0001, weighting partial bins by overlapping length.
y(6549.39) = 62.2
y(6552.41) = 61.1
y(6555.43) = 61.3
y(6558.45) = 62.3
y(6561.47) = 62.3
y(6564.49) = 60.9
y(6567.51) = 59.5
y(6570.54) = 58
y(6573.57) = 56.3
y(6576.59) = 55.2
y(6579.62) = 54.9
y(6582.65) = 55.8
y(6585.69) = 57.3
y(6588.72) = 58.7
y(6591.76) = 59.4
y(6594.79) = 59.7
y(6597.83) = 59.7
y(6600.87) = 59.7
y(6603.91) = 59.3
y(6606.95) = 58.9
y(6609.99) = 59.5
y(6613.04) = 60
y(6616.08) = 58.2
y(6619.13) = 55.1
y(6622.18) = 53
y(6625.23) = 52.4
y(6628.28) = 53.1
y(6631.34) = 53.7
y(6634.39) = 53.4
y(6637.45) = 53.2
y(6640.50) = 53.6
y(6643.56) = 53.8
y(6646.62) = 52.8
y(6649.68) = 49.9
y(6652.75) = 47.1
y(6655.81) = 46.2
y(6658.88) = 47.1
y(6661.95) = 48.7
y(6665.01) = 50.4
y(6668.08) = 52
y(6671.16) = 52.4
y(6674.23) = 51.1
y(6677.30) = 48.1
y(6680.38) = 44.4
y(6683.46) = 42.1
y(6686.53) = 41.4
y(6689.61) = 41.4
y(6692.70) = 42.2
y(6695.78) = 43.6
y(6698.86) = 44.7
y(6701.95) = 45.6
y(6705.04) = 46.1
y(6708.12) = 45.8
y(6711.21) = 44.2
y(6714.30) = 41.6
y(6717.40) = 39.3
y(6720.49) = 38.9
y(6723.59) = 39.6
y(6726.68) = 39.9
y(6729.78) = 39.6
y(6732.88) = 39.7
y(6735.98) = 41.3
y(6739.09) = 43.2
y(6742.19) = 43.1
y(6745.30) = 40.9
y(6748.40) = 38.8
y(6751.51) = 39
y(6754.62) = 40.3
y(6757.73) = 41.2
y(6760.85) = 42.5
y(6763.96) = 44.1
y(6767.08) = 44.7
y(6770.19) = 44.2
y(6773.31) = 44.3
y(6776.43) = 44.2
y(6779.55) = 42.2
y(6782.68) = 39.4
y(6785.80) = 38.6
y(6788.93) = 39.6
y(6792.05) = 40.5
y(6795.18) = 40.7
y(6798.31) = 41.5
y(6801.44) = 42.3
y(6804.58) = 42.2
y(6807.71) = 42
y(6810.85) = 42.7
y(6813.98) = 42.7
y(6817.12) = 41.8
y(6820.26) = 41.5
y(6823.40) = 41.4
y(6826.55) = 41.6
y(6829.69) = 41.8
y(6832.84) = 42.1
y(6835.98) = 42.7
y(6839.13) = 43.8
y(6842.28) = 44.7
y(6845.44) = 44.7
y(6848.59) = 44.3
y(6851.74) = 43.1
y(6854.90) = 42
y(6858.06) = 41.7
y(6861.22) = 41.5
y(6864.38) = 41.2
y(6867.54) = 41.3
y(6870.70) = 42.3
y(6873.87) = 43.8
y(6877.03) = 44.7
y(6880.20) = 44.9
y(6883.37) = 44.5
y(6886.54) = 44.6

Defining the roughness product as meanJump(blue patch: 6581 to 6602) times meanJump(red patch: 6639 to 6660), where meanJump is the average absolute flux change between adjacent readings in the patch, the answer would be 0.94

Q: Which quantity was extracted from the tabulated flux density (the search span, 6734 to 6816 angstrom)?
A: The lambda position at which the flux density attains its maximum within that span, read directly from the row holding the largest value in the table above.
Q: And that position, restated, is 6767.08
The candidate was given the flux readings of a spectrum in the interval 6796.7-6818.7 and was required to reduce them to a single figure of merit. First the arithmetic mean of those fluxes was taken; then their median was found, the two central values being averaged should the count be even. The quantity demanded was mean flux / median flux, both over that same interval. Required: 1.00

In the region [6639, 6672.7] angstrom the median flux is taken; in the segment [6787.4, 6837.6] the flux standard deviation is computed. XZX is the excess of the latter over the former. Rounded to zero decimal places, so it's -50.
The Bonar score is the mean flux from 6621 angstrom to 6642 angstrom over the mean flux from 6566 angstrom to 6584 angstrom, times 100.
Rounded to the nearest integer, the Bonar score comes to 94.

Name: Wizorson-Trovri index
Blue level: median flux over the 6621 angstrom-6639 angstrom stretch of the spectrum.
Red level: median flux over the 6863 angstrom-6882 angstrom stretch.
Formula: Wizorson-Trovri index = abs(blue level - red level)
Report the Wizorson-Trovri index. 10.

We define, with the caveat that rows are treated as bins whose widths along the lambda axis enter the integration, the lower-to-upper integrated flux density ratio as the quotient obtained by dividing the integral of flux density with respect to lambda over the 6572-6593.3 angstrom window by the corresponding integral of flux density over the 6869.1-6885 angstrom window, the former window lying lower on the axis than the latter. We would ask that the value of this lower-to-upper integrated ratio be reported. 1.7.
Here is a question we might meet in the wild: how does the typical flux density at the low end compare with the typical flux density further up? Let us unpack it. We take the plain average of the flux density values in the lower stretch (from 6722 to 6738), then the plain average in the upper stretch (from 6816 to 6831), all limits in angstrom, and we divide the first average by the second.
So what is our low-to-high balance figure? 0.96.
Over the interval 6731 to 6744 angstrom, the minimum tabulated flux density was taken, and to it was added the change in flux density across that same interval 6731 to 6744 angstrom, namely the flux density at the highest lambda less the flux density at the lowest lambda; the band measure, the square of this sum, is 1858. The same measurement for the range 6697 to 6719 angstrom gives 1149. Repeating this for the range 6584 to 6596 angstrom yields 3564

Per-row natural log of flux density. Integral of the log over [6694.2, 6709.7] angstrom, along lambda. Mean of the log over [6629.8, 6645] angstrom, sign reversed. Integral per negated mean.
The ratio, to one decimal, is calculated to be -14.8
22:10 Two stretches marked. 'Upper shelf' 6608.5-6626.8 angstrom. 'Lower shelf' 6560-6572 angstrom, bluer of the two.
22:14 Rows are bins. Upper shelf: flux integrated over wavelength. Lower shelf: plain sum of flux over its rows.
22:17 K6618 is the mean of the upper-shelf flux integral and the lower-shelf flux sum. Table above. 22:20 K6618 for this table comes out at 636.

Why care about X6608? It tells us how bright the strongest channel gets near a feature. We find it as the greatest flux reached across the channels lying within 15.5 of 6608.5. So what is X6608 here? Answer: 60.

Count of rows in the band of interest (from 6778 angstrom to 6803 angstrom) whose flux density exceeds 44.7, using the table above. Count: 0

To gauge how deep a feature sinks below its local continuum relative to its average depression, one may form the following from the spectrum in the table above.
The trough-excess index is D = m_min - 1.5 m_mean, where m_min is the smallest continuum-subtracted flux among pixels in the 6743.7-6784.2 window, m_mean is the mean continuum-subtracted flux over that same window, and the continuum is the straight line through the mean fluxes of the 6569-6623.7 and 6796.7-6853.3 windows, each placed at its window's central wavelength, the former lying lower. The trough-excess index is -1.9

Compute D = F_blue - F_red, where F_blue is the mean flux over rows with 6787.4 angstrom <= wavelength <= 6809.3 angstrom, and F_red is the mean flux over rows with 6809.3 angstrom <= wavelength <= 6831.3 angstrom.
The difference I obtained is -1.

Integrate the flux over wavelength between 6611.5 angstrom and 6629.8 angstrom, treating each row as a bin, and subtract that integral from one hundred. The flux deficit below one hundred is -912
